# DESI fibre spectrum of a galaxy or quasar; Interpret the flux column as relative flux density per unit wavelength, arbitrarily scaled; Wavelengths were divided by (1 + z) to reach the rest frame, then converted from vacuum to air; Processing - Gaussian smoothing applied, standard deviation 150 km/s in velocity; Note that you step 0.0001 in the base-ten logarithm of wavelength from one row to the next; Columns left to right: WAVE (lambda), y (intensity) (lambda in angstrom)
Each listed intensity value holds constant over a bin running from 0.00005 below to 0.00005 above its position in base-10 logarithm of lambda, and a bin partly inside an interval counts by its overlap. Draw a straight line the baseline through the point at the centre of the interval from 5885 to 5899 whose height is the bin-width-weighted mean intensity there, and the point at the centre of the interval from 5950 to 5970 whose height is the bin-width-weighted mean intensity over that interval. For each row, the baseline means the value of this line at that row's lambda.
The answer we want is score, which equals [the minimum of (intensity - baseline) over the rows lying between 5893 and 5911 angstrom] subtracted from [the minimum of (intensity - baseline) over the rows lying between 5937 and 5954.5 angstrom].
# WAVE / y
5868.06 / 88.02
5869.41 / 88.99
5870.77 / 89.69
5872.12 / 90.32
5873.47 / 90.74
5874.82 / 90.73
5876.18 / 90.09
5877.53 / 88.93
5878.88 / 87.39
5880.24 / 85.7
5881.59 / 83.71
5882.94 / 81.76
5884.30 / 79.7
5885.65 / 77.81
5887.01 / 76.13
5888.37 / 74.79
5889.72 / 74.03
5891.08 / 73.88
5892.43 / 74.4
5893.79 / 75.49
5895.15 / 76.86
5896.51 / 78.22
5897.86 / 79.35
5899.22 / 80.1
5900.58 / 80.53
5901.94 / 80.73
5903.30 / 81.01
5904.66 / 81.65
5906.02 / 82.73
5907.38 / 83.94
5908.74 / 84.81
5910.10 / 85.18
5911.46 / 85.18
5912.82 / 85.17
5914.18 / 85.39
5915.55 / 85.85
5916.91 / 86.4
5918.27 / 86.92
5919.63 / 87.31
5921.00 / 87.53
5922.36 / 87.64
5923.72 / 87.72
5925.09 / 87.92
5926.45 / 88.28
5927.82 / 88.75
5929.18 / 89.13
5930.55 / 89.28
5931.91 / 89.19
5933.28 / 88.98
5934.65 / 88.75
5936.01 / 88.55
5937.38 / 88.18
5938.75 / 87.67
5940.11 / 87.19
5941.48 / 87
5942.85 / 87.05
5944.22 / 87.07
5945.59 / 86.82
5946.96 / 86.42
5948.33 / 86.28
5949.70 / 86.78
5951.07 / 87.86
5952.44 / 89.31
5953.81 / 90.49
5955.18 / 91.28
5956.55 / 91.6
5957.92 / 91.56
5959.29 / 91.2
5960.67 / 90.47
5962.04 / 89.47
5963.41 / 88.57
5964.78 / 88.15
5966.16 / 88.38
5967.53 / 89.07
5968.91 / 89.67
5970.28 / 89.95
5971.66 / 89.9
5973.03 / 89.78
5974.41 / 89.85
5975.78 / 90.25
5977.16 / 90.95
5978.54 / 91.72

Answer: 0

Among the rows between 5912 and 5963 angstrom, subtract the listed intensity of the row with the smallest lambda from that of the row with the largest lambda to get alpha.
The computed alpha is 4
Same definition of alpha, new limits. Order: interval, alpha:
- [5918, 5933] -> 2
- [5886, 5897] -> 2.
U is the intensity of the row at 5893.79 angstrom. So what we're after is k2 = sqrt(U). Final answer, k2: 8.7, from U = 75.49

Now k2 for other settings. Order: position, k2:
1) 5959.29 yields 9.5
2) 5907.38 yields 9.2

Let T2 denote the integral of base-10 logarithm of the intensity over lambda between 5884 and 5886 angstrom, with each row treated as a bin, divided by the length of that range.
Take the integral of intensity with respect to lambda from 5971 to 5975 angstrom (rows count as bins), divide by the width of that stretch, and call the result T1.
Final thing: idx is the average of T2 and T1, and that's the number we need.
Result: 45.9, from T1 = 89.9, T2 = 1.90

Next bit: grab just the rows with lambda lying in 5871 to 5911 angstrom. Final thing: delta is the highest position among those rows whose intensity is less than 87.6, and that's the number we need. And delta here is 5910.10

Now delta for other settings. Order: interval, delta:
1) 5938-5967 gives 5949.70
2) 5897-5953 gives 5949.70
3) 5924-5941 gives 5940.11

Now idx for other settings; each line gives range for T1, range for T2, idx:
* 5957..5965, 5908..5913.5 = 46.0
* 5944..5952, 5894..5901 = 44.4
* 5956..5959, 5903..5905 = 46.8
